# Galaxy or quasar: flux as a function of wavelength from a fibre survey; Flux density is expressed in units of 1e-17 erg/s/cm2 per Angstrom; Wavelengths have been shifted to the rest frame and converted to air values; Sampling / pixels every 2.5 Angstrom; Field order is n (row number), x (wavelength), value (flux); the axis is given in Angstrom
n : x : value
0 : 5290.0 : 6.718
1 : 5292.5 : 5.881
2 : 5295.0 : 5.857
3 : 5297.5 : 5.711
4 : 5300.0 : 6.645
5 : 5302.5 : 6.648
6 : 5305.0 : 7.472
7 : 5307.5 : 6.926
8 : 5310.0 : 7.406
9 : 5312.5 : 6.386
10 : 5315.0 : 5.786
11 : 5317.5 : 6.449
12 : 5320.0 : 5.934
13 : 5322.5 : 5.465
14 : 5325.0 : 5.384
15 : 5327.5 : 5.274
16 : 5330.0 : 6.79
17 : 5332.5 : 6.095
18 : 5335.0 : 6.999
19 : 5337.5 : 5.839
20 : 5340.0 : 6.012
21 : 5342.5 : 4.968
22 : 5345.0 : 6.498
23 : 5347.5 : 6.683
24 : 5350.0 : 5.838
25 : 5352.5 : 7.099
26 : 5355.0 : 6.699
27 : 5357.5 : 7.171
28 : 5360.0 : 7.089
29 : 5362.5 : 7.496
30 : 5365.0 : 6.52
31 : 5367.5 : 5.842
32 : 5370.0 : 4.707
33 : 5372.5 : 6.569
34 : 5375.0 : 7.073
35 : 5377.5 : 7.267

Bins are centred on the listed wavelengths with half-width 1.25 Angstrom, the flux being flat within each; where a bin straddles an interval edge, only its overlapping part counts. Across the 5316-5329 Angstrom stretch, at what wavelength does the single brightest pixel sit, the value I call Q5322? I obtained 5317.5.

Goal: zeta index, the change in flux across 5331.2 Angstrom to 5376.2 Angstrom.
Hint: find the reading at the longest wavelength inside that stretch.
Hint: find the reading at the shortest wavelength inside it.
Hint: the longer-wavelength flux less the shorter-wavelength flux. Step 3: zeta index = 1.0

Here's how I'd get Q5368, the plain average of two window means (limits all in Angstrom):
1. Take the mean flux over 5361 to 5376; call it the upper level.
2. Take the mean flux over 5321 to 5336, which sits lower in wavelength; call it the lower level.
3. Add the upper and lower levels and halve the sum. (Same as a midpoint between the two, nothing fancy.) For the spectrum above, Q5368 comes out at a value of 6.2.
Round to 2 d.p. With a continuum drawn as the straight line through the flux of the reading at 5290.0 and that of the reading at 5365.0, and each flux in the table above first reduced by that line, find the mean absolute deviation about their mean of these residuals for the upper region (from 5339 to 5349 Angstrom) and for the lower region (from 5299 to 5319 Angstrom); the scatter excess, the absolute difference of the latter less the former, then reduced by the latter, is -0.27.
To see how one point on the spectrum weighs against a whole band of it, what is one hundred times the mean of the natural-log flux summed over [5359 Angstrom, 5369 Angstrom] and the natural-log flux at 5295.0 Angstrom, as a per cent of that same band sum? 61.61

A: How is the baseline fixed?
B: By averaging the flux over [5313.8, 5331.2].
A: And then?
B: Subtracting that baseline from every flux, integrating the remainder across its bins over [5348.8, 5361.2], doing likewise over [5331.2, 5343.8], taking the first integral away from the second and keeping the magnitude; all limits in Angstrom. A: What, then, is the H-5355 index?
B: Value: 10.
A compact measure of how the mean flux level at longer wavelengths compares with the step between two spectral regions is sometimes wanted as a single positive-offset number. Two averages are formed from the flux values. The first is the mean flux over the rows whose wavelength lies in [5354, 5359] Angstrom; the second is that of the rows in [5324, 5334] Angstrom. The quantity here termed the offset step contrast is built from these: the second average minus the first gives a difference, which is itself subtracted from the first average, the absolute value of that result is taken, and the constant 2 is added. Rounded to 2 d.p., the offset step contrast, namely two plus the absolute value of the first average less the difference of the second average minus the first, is 9.98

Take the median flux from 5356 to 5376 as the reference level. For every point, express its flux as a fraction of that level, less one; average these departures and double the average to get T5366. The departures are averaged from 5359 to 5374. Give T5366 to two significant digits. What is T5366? -0.13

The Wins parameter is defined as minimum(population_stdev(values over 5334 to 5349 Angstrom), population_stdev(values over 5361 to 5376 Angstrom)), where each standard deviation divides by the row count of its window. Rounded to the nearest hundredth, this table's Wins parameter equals 0.66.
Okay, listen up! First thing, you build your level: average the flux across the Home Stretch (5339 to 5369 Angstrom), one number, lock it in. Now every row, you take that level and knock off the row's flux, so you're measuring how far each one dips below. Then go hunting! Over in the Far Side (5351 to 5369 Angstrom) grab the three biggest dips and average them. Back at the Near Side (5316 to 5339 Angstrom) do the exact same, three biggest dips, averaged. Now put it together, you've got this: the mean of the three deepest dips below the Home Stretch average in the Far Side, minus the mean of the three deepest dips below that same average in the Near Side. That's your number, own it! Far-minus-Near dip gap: -1.0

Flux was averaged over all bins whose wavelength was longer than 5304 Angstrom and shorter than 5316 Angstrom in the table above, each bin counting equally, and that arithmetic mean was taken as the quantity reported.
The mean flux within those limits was 6.80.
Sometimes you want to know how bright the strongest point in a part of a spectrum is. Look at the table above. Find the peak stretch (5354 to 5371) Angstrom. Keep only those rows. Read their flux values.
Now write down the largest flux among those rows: 7.496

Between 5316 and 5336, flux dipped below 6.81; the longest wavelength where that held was 5332.5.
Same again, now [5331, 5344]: 5342.5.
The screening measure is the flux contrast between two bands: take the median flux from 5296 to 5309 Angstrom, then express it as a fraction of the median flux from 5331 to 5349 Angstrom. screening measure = 1.09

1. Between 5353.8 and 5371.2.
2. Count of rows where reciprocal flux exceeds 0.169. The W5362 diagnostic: 2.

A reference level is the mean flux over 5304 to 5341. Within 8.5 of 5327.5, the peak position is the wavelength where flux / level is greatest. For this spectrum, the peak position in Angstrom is 5335.0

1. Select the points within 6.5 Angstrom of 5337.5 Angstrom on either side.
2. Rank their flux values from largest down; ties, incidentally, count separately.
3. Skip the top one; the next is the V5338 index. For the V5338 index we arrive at 6.095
